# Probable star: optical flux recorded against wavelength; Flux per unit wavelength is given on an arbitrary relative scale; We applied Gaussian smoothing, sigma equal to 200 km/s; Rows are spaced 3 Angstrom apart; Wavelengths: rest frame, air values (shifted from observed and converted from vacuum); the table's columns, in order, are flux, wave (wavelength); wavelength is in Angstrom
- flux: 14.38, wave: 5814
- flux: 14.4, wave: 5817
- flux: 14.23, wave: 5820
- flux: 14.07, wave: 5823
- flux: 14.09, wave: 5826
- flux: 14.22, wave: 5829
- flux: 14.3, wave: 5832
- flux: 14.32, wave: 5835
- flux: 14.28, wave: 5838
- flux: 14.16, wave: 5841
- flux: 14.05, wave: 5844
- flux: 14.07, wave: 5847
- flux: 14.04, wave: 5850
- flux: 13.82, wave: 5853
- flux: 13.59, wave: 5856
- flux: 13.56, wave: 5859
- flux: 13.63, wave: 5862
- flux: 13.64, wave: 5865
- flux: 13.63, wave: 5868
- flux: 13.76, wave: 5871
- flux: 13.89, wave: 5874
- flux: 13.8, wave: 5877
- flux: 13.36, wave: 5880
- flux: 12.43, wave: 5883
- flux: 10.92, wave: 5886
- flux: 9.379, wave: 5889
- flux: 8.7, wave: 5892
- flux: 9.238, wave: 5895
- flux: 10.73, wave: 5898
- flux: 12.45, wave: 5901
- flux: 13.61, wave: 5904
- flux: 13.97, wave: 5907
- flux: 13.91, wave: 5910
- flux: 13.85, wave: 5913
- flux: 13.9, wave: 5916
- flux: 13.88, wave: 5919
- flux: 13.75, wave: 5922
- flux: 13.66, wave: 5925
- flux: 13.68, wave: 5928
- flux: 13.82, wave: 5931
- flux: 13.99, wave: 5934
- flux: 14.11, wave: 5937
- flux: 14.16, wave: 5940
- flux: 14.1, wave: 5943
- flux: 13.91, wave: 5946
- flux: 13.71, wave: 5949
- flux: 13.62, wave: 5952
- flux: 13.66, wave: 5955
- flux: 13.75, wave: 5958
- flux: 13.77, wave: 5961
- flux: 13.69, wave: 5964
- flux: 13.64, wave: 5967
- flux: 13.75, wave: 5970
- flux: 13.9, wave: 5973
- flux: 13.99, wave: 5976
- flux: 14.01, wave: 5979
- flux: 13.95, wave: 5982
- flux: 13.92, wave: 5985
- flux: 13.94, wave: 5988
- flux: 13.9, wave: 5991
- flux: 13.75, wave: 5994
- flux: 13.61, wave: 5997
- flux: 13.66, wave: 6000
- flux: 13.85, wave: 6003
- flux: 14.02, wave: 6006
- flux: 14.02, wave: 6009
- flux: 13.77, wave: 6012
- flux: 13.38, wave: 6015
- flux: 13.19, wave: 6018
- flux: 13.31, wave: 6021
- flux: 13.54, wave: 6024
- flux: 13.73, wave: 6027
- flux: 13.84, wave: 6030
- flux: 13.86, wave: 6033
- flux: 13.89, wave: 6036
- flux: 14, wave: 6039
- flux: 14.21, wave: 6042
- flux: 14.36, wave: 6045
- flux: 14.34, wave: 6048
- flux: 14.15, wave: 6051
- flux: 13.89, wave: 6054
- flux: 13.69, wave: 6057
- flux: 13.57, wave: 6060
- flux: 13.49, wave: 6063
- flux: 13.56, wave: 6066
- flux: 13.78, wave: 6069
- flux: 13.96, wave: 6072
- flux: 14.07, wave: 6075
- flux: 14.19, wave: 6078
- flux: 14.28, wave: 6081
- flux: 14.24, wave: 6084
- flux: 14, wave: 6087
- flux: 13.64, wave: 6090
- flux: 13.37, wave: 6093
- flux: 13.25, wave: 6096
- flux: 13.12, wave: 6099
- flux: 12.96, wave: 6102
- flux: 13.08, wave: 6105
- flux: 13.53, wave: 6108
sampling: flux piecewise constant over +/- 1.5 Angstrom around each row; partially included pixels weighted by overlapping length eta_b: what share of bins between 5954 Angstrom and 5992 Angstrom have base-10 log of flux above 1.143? 0.54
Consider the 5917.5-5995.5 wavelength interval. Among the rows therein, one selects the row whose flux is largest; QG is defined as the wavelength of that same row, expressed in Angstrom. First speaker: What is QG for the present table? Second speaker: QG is 5940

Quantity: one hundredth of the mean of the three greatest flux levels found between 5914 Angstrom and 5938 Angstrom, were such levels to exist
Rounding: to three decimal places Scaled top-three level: 0.140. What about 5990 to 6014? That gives 0.140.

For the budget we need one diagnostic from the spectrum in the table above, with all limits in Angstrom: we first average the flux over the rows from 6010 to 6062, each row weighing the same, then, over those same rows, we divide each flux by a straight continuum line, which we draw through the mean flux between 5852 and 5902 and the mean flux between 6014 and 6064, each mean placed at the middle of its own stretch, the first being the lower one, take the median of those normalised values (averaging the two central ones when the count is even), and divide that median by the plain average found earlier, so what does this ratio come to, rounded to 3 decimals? 0.073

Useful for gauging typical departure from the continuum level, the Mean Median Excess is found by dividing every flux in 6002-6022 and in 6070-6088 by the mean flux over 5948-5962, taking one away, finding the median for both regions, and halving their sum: 0.018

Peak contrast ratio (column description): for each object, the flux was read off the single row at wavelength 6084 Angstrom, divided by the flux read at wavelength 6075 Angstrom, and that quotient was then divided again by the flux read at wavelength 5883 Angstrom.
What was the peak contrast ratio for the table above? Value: 0.081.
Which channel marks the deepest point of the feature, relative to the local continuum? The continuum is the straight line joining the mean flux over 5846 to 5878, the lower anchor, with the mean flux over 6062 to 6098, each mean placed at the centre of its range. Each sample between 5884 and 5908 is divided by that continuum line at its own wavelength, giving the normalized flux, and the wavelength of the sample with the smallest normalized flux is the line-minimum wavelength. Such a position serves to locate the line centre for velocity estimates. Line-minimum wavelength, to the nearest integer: 5892 Angstrom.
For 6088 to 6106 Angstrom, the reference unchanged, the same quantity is 6102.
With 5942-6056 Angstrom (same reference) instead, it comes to 6018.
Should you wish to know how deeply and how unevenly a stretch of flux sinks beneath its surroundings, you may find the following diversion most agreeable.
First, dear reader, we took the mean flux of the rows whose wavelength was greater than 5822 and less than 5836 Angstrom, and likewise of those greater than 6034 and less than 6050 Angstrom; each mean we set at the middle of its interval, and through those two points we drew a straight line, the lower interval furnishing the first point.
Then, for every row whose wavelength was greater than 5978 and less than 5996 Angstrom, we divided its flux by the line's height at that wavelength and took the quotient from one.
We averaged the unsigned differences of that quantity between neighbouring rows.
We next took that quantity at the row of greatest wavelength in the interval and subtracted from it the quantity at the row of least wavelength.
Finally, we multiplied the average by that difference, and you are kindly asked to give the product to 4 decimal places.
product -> 0.0001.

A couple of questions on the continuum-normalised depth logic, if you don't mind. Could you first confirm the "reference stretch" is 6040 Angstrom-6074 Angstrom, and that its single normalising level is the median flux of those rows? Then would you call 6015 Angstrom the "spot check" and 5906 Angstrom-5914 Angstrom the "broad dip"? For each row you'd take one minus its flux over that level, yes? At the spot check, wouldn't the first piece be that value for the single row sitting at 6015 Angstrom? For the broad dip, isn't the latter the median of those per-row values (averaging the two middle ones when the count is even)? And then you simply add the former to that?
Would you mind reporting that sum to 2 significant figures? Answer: 0.035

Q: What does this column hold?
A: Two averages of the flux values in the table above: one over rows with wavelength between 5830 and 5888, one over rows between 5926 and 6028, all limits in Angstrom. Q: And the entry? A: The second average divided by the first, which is 1.01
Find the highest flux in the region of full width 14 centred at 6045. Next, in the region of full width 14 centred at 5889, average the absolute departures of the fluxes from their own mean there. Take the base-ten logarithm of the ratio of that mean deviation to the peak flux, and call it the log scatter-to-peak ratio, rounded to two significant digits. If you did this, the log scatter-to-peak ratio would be -1.1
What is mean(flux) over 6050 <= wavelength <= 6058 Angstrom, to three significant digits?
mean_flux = 13.9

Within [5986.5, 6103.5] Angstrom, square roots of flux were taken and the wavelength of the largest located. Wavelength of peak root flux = 6045 Angstrom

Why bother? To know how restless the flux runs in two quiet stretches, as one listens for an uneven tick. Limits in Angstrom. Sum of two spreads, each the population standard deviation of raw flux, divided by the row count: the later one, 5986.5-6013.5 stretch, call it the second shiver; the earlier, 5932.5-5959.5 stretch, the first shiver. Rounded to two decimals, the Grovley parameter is 0.34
